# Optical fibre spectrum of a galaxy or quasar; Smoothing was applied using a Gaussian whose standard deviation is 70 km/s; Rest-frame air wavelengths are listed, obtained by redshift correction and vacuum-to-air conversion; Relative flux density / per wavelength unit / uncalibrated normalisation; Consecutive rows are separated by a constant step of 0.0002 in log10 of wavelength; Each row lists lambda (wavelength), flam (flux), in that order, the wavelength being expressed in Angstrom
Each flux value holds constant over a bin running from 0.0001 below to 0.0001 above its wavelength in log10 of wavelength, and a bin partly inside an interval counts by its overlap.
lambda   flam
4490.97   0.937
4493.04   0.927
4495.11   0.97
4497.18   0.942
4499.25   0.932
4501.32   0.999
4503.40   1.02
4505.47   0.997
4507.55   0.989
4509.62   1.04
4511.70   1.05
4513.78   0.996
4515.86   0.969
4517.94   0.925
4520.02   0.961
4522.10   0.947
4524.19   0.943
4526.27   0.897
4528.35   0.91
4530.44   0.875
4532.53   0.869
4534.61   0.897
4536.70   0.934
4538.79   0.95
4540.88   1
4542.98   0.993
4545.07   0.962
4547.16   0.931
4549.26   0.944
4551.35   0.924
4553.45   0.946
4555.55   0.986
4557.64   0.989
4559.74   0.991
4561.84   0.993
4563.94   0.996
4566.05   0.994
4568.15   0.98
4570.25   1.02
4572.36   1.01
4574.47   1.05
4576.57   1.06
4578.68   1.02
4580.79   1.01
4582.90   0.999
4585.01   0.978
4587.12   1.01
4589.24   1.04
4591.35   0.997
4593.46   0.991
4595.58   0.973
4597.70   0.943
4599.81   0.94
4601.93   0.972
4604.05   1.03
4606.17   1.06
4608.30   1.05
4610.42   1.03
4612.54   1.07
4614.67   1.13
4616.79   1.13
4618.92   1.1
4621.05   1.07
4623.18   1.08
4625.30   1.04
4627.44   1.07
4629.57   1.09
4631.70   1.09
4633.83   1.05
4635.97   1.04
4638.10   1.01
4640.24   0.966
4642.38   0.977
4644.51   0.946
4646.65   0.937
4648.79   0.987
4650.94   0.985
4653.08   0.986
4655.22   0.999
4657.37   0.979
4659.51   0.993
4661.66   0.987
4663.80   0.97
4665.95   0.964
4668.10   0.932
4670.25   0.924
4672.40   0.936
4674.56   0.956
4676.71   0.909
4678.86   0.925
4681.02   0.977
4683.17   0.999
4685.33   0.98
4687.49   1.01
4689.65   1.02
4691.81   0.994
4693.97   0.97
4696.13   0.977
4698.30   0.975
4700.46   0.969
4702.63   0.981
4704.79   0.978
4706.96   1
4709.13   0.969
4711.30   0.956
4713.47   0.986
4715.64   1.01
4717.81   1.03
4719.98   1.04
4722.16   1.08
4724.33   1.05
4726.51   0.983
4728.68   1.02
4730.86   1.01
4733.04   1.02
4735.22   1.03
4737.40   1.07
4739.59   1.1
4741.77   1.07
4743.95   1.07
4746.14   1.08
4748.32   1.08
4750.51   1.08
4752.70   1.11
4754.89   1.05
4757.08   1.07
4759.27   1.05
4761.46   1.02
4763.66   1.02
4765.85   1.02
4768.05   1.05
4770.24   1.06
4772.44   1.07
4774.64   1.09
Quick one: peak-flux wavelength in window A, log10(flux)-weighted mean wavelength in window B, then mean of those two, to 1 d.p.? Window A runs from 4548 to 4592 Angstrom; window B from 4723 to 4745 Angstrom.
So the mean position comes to 4657.1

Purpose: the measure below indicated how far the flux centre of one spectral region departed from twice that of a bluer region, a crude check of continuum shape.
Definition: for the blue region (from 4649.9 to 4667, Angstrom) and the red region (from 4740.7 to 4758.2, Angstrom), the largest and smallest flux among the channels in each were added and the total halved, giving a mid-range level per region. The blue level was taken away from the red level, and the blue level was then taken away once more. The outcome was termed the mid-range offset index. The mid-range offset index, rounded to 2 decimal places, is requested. -0.88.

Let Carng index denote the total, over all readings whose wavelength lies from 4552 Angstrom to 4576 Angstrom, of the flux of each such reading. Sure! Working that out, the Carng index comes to 11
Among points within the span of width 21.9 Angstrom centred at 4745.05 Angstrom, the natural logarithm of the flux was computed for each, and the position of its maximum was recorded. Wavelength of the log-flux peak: 4752.70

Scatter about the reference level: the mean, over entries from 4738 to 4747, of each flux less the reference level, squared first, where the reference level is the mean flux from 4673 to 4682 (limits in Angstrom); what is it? 0.019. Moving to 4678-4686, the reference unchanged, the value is 0.002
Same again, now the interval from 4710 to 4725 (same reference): 0.008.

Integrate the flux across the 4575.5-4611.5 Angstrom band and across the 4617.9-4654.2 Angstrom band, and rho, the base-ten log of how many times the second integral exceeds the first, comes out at 0.012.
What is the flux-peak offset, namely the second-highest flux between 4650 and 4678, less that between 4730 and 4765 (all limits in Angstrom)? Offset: -0.11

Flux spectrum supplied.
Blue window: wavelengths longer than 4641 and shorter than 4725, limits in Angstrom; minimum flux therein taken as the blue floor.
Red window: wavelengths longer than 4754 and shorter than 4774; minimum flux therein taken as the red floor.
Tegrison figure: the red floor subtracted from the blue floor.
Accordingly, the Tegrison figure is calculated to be -0.11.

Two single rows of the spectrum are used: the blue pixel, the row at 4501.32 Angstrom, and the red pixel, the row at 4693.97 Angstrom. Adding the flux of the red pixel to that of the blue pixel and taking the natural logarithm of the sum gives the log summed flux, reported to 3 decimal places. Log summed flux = 0.678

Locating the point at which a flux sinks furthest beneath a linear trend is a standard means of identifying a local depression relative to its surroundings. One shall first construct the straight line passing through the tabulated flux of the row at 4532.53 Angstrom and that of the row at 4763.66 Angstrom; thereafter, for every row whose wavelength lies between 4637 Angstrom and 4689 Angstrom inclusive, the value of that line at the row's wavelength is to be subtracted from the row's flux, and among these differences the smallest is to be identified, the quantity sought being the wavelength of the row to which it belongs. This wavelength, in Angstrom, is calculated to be 4676.71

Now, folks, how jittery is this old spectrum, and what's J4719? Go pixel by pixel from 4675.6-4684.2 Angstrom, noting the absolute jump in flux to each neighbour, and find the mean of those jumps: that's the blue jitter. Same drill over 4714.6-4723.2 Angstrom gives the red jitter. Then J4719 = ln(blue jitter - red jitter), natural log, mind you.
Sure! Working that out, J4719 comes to -5.0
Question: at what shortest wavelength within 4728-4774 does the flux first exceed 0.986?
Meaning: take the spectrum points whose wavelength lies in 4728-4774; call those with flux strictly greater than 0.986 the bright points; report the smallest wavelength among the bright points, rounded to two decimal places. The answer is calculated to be 4728.68 Angstrom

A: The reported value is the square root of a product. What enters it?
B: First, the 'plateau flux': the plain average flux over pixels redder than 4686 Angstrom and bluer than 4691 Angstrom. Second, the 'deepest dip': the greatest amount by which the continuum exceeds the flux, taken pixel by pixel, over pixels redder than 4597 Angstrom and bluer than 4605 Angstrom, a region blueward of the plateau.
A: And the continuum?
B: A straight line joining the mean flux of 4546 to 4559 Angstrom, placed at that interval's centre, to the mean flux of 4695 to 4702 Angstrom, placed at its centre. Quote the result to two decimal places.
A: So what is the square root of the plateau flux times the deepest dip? 0.14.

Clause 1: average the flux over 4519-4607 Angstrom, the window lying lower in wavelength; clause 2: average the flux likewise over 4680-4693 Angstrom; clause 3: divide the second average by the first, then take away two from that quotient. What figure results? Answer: -0.98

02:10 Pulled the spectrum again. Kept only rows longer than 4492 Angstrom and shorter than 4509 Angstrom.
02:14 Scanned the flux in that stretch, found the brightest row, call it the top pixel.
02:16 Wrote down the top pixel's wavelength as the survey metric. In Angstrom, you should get 4503.40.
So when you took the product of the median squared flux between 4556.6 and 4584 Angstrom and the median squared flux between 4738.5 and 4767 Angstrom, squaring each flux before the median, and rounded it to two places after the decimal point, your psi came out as 1.14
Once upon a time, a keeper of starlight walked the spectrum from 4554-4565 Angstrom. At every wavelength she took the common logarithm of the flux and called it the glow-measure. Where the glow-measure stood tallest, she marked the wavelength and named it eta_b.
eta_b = 4563.94 Angstrom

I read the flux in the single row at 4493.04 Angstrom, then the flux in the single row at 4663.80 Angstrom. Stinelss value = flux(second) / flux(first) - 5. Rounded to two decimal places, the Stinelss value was -3.95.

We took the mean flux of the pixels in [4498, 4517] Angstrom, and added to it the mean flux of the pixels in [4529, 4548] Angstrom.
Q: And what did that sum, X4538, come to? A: 1.93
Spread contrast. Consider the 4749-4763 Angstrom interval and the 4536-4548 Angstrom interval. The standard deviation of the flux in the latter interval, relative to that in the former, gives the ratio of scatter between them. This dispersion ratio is 1.0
